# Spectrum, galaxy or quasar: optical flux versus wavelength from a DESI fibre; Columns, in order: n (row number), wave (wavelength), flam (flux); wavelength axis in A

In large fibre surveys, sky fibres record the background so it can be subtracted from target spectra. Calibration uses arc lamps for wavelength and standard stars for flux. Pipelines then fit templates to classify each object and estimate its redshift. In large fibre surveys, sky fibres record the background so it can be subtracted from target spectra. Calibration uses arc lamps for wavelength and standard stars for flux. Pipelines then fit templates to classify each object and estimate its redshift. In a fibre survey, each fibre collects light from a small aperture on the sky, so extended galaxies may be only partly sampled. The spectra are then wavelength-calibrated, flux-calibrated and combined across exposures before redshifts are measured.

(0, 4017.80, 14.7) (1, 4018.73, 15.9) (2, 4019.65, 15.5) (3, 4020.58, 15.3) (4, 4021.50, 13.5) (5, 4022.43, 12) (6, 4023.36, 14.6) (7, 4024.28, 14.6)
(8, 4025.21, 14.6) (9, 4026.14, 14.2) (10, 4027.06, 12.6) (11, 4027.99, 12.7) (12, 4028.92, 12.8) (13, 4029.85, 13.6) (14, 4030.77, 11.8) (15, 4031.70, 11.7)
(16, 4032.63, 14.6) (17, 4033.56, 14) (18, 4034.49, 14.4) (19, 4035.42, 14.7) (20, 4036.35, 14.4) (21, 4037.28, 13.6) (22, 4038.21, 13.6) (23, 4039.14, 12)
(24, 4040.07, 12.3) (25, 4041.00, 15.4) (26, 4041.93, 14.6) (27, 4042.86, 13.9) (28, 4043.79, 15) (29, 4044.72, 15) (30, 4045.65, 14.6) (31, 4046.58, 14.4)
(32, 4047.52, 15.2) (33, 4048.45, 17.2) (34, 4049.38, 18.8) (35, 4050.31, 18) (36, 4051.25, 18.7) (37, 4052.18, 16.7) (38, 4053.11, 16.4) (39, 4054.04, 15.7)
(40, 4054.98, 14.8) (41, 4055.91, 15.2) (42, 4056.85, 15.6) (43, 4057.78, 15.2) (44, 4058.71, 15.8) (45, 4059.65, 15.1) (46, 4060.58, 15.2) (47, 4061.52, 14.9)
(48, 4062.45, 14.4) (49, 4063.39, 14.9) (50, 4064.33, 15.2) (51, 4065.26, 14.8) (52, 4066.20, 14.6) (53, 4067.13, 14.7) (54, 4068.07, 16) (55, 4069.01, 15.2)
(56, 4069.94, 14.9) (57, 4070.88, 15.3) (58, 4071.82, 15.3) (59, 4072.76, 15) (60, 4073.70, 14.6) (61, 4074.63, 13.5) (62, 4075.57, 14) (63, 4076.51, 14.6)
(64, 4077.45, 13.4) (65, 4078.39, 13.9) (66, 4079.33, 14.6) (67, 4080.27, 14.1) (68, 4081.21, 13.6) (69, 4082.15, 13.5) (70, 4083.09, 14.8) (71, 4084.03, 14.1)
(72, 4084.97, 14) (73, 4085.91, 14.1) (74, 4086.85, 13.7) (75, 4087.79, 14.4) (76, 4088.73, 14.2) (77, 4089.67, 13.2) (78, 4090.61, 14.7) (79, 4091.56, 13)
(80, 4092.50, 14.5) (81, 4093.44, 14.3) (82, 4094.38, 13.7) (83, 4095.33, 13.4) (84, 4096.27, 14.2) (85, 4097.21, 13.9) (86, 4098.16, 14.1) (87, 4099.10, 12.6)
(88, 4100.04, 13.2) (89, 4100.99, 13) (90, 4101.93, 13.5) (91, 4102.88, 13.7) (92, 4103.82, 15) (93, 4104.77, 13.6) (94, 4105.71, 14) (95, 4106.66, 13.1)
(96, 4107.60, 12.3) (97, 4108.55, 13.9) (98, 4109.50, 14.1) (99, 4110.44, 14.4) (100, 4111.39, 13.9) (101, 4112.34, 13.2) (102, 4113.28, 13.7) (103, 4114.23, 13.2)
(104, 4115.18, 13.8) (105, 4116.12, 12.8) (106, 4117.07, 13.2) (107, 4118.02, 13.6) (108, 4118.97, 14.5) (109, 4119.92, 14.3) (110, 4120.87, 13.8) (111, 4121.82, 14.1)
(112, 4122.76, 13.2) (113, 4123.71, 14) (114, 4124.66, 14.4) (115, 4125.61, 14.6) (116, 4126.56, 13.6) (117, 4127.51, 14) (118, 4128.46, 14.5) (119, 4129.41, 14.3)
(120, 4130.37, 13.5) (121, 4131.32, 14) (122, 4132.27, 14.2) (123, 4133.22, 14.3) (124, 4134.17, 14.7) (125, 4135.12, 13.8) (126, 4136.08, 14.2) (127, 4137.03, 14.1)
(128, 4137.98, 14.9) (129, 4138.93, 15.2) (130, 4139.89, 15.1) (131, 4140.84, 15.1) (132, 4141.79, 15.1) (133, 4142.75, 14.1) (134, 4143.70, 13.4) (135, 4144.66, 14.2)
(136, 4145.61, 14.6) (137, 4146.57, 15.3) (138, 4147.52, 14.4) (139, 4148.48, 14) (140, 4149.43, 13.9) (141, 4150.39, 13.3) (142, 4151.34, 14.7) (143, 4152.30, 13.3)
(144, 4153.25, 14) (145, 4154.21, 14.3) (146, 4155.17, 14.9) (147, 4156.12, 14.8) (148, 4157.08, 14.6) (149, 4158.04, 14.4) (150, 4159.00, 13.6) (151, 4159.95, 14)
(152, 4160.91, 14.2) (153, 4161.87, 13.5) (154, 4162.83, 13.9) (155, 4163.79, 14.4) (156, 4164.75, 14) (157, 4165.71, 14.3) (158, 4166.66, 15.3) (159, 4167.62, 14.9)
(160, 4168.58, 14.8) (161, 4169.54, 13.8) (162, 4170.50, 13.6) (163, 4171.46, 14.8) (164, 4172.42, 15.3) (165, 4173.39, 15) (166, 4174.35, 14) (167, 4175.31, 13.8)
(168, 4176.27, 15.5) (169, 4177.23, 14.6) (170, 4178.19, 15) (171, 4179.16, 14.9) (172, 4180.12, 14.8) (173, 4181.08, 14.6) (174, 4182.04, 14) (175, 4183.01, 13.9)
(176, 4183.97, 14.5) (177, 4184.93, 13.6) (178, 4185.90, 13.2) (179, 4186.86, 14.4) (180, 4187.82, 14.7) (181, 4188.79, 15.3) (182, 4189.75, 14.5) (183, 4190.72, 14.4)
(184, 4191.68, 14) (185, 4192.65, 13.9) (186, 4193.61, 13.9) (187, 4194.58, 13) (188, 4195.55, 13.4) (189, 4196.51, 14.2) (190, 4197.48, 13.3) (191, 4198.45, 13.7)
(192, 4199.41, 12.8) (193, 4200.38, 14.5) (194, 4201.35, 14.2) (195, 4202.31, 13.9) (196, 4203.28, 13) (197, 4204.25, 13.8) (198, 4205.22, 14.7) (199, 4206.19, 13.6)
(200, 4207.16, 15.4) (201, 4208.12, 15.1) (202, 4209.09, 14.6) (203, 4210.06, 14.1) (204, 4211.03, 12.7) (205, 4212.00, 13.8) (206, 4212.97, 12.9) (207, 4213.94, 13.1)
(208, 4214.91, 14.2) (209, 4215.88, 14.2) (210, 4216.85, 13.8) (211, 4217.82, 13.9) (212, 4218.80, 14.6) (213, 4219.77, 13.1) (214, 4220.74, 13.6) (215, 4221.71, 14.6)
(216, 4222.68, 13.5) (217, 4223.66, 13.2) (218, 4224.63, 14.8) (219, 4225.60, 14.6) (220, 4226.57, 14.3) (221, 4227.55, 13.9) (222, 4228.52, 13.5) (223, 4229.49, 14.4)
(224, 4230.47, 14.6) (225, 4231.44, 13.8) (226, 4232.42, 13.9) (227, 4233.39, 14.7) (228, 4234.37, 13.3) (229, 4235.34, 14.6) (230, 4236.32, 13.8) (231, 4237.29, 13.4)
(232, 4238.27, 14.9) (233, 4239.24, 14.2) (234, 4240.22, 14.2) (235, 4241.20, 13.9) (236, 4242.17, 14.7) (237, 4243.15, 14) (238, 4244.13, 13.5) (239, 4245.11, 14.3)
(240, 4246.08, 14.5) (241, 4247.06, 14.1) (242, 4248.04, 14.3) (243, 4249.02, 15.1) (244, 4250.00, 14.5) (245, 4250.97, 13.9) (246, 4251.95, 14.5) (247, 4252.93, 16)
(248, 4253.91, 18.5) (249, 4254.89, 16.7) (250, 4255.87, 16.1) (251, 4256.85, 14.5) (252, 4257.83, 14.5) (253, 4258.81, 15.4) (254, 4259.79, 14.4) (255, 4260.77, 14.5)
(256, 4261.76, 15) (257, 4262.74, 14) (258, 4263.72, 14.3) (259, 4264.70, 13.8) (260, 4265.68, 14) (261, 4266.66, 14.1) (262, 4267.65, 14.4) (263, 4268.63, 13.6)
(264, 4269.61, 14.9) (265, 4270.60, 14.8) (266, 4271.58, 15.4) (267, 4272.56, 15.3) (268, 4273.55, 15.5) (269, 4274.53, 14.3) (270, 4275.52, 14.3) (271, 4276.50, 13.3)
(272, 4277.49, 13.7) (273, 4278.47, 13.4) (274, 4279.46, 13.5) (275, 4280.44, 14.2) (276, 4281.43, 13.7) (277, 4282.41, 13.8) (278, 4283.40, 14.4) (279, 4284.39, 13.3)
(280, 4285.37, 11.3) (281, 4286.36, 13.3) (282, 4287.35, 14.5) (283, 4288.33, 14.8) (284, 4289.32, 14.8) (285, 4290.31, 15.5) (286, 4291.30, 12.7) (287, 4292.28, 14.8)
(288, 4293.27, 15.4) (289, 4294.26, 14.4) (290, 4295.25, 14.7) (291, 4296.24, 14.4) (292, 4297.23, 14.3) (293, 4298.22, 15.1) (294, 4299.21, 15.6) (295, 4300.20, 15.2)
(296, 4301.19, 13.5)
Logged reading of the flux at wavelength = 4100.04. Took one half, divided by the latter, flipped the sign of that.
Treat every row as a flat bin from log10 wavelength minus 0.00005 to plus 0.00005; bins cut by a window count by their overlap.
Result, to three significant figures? -0.0379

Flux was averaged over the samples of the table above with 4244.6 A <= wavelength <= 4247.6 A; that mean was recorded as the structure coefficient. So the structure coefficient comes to 14.3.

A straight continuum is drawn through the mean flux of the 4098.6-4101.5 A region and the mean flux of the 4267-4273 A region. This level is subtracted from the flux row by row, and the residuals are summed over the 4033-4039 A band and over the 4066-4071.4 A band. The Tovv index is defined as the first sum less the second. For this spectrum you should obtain -4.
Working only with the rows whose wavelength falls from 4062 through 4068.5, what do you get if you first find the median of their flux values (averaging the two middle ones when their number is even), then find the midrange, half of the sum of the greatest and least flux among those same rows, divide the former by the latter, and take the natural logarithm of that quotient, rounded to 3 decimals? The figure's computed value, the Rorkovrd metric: -0.027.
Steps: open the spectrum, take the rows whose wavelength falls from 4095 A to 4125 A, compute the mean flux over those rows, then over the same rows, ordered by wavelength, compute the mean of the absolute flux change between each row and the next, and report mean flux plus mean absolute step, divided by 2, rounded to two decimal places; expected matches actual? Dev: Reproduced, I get 7.16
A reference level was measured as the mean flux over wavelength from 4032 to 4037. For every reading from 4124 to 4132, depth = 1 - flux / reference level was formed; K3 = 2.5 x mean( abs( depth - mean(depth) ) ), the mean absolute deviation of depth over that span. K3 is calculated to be 0.059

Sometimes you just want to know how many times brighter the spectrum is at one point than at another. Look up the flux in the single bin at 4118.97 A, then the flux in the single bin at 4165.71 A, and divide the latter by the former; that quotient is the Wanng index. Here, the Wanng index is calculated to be 0.99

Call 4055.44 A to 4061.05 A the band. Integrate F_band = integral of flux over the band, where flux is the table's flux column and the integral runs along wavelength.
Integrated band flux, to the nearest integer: 86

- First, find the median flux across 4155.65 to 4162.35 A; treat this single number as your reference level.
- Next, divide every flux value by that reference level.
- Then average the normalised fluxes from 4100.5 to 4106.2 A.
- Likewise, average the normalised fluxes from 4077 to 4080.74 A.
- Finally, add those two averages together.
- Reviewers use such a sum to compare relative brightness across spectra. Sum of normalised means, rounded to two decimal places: 1.96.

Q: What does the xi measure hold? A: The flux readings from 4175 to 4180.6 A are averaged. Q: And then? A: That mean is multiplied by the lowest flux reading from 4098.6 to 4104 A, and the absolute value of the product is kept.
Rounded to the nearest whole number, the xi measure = 186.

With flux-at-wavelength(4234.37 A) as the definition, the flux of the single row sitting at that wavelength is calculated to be 13.3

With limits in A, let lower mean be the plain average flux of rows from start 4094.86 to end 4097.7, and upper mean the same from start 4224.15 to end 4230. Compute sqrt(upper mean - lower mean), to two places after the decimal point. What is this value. 0.65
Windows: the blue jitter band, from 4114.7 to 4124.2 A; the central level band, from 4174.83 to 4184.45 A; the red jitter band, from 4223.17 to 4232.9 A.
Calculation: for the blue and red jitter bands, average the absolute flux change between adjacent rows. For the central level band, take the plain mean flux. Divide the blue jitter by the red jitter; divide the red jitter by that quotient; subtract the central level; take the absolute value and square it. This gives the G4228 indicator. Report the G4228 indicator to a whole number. 198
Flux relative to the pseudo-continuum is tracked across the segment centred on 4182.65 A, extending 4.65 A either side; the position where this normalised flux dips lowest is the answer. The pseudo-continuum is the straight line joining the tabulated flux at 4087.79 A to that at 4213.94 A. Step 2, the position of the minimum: 4185.90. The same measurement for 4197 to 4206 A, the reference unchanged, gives 4199.41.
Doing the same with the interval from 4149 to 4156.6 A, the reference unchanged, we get 4150.39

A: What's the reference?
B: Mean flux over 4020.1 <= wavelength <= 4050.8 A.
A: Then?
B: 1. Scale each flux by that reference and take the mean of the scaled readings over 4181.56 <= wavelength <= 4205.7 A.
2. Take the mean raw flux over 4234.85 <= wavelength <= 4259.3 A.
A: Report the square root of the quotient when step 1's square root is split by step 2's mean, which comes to 0.259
